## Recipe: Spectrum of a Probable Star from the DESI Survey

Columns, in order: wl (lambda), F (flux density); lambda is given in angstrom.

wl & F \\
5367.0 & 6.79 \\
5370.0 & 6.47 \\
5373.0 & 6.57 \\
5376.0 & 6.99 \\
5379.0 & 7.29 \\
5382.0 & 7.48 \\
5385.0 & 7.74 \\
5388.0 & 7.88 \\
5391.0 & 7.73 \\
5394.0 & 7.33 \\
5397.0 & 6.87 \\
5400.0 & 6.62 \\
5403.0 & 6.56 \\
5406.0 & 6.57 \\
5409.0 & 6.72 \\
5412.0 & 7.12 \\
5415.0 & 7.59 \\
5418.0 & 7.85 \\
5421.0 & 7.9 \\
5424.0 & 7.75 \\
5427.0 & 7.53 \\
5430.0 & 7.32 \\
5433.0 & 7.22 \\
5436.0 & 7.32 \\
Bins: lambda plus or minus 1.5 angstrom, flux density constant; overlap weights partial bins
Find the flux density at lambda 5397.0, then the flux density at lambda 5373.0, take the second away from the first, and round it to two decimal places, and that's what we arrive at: 0.30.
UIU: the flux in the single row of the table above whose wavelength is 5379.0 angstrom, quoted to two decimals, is 7.29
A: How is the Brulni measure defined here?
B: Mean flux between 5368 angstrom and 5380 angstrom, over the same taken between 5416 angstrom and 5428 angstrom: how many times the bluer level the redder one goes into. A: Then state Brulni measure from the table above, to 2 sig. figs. 0.88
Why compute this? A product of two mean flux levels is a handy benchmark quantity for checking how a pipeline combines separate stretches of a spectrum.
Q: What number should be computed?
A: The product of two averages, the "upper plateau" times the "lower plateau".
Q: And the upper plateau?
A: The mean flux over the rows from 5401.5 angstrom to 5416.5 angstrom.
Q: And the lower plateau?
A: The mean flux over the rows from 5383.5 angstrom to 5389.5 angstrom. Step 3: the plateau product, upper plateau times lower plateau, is 54.0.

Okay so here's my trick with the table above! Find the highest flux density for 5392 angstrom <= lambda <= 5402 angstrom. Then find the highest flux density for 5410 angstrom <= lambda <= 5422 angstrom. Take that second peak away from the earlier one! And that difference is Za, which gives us -0.6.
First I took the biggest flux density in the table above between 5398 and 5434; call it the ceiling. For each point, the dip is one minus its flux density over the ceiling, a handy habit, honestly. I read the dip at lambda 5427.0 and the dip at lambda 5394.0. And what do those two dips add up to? 0.12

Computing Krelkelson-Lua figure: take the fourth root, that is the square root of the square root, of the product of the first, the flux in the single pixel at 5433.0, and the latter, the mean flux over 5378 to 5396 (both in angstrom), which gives 2.72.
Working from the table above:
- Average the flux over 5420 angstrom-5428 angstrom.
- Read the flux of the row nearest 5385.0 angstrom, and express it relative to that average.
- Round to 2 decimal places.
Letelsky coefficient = 1.00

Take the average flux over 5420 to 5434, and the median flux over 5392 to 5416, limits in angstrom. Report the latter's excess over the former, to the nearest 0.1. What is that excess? -0.7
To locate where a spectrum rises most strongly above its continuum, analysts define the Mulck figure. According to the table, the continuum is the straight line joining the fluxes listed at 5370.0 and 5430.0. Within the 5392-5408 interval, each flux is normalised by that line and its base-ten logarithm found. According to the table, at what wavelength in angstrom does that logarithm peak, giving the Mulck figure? 5394.0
